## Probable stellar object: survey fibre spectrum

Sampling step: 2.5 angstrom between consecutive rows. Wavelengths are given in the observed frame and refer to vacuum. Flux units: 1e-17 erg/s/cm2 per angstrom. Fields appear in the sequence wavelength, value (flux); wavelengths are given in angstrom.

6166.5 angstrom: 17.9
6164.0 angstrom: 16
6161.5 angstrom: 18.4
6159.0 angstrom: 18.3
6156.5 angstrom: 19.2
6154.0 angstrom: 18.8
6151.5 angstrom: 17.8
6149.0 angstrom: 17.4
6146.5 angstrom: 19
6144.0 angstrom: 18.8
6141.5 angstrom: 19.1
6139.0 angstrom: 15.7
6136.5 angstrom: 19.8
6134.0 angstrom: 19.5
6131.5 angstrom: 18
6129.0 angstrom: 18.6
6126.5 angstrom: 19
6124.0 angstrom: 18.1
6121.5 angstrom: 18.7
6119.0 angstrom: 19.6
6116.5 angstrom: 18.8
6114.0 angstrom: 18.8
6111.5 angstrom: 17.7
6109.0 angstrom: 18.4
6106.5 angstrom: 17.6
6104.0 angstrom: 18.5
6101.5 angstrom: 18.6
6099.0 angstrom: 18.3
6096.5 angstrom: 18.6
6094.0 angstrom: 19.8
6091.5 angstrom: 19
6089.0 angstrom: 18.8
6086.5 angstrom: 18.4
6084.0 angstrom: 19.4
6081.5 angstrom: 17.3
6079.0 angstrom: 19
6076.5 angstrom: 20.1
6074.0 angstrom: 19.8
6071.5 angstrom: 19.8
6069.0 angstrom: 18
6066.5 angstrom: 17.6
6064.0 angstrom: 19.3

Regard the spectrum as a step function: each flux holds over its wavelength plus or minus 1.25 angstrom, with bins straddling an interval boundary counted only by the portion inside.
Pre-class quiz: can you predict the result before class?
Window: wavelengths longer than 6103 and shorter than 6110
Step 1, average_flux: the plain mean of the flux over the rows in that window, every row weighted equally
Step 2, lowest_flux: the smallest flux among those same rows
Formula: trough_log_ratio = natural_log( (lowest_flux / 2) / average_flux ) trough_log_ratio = -0.72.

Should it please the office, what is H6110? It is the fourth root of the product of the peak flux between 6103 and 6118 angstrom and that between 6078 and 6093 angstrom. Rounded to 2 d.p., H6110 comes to 4.37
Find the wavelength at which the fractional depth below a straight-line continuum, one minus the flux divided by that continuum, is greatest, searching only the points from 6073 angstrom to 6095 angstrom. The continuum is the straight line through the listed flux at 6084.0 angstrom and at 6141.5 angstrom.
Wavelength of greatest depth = 6081.5 angstrom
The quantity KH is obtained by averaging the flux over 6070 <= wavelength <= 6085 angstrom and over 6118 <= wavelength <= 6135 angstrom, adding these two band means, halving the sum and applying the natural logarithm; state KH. 2.94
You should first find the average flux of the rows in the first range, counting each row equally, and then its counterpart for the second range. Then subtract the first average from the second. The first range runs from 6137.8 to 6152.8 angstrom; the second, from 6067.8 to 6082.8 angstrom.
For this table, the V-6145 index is 1.03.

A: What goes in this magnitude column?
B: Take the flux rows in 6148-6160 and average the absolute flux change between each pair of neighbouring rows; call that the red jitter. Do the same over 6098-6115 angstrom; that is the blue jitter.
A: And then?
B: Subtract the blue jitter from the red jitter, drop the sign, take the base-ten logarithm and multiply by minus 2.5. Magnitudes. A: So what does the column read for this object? 4.0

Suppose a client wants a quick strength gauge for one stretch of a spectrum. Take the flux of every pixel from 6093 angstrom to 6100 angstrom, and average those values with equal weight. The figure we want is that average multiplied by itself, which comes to 357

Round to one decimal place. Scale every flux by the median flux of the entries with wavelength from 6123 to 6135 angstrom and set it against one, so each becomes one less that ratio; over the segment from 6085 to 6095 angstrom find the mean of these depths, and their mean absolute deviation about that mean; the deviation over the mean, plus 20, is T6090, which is 19.0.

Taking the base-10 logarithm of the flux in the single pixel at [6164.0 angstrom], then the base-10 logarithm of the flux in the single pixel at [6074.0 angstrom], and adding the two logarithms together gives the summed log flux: 2.50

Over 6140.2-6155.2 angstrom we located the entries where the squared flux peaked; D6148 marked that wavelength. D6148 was 6141.5 angstrom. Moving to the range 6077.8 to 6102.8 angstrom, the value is 6094.0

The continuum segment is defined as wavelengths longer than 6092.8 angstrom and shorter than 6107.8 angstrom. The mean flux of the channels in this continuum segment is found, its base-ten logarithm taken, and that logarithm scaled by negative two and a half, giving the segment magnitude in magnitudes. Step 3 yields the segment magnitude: -3.17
